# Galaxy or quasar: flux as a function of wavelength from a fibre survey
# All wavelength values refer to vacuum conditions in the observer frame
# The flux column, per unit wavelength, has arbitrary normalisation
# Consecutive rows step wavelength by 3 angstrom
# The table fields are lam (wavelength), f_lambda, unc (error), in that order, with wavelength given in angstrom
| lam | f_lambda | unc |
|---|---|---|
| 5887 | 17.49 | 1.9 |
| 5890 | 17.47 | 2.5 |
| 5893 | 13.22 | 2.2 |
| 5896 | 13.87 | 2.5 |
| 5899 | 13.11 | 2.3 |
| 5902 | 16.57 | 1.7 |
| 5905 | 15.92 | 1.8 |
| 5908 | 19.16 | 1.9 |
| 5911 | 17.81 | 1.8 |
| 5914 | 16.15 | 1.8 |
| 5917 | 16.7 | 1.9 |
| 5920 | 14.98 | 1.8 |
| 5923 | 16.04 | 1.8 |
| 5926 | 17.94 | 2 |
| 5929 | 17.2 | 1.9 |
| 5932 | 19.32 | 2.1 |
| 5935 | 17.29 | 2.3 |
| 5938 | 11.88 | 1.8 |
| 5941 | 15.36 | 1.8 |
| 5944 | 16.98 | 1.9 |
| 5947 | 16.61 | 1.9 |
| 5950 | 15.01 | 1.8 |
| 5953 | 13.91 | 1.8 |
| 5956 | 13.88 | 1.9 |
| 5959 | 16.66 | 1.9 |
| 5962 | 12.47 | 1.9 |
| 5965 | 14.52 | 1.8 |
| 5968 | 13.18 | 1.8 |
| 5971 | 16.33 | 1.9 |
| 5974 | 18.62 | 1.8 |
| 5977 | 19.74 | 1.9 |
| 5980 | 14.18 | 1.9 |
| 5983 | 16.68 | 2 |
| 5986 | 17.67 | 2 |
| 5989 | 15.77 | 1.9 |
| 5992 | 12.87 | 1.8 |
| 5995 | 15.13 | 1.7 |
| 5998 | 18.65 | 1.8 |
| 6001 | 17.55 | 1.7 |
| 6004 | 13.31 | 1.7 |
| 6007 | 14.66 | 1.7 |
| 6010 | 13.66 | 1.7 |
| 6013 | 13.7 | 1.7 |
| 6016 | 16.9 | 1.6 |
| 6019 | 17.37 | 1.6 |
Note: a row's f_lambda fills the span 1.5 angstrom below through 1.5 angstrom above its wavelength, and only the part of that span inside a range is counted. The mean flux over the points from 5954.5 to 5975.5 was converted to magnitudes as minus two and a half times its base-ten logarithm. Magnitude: -2.95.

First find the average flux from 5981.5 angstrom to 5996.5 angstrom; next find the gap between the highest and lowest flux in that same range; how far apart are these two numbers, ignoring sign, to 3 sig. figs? 10.8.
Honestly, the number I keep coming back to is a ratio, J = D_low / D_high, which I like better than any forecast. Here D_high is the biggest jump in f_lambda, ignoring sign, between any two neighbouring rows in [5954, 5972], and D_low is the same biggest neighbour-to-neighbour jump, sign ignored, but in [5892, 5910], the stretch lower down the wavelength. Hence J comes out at 0.8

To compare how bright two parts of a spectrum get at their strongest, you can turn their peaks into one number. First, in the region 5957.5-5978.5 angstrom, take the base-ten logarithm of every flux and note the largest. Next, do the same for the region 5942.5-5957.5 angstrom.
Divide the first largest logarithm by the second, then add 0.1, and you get 1.15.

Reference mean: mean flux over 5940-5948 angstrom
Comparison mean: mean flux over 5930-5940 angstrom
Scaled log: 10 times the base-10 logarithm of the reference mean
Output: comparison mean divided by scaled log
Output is 1.33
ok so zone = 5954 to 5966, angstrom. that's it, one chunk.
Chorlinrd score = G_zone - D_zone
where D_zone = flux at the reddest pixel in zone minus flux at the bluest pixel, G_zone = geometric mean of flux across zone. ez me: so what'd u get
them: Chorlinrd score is 14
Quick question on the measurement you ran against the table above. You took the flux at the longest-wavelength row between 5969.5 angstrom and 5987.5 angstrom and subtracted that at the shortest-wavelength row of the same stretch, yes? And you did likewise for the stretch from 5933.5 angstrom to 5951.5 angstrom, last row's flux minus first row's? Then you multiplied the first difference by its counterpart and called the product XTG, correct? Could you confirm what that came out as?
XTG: -3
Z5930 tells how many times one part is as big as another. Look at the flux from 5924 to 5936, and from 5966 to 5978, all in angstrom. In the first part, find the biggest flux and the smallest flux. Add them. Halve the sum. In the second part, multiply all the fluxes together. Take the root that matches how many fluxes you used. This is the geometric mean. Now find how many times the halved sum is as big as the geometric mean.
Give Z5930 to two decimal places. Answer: 1.09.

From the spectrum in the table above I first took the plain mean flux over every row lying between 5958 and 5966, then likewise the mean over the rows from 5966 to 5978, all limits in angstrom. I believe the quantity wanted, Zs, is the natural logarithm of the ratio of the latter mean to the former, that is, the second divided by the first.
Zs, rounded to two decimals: 0.15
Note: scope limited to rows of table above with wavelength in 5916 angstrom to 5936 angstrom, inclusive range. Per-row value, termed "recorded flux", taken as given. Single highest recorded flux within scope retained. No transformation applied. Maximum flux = 19.32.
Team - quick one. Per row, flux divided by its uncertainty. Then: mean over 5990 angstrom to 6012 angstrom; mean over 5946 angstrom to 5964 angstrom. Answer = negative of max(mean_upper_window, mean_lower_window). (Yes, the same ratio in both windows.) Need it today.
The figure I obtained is -8.7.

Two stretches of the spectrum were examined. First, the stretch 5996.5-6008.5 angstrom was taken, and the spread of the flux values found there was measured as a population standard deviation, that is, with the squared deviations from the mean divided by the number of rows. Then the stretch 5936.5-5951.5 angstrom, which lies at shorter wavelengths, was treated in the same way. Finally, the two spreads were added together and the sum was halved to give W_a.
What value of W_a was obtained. 2.0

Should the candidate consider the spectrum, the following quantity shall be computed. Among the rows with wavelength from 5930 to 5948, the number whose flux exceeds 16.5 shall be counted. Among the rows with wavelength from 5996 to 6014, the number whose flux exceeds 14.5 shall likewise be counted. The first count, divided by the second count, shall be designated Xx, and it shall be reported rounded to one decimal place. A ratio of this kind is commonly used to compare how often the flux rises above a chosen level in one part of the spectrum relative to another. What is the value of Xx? 1.3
